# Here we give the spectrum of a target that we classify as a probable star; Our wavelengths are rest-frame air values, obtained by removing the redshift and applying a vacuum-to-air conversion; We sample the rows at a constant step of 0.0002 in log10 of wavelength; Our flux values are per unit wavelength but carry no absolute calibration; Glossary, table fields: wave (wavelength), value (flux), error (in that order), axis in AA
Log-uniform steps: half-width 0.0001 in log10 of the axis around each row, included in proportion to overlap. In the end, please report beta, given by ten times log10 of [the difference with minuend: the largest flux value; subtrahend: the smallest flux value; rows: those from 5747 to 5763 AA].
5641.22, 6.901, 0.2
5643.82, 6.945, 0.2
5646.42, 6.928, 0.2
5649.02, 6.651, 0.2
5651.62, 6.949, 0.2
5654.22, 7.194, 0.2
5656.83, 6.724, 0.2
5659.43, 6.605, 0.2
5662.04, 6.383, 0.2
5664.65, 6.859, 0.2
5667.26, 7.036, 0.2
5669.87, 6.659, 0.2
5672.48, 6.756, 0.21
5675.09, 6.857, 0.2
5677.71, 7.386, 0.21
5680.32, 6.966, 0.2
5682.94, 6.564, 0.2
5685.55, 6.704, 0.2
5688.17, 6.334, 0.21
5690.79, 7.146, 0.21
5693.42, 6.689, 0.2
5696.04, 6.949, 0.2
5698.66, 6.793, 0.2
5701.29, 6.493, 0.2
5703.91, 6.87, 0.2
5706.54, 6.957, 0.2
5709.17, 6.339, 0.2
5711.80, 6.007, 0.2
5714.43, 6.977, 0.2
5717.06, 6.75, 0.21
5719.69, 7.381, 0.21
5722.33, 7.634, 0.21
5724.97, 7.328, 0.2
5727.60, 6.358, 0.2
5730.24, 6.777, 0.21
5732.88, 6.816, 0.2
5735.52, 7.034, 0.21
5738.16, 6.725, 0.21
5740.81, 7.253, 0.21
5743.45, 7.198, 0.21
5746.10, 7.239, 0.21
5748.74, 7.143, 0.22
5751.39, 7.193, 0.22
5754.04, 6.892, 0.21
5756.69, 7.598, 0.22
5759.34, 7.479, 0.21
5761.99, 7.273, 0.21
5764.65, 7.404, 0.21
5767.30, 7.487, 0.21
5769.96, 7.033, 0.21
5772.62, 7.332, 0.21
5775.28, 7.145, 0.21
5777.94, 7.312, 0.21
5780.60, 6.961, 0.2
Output -2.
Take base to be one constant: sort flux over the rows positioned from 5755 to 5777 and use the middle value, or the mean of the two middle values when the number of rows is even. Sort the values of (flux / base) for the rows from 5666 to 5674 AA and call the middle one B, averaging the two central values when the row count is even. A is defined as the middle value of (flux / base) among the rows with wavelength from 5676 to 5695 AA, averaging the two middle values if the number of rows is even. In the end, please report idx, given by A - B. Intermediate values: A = 0.910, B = 0.92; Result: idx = -0.01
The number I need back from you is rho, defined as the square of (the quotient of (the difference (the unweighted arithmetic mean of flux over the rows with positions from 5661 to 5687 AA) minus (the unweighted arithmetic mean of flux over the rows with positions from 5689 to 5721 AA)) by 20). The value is 0.0000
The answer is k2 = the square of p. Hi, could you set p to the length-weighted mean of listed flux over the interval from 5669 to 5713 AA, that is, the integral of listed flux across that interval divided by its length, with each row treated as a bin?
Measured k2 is 45.4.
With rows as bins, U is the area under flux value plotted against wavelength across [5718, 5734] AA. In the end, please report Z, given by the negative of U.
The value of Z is -113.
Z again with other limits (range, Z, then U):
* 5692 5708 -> -109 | 109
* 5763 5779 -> -117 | 117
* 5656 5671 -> -101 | 101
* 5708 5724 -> -110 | 110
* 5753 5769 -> -118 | 118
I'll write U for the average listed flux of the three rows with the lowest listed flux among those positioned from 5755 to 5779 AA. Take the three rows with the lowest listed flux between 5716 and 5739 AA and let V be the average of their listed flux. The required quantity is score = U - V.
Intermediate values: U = 7.15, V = 6.61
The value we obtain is 0.5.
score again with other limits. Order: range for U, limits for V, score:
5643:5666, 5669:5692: 0.0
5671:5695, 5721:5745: -0.1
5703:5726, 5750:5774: -0.7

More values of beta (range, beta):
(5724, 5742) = 0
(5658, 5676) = -2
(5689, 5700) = -3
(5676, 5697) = 0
